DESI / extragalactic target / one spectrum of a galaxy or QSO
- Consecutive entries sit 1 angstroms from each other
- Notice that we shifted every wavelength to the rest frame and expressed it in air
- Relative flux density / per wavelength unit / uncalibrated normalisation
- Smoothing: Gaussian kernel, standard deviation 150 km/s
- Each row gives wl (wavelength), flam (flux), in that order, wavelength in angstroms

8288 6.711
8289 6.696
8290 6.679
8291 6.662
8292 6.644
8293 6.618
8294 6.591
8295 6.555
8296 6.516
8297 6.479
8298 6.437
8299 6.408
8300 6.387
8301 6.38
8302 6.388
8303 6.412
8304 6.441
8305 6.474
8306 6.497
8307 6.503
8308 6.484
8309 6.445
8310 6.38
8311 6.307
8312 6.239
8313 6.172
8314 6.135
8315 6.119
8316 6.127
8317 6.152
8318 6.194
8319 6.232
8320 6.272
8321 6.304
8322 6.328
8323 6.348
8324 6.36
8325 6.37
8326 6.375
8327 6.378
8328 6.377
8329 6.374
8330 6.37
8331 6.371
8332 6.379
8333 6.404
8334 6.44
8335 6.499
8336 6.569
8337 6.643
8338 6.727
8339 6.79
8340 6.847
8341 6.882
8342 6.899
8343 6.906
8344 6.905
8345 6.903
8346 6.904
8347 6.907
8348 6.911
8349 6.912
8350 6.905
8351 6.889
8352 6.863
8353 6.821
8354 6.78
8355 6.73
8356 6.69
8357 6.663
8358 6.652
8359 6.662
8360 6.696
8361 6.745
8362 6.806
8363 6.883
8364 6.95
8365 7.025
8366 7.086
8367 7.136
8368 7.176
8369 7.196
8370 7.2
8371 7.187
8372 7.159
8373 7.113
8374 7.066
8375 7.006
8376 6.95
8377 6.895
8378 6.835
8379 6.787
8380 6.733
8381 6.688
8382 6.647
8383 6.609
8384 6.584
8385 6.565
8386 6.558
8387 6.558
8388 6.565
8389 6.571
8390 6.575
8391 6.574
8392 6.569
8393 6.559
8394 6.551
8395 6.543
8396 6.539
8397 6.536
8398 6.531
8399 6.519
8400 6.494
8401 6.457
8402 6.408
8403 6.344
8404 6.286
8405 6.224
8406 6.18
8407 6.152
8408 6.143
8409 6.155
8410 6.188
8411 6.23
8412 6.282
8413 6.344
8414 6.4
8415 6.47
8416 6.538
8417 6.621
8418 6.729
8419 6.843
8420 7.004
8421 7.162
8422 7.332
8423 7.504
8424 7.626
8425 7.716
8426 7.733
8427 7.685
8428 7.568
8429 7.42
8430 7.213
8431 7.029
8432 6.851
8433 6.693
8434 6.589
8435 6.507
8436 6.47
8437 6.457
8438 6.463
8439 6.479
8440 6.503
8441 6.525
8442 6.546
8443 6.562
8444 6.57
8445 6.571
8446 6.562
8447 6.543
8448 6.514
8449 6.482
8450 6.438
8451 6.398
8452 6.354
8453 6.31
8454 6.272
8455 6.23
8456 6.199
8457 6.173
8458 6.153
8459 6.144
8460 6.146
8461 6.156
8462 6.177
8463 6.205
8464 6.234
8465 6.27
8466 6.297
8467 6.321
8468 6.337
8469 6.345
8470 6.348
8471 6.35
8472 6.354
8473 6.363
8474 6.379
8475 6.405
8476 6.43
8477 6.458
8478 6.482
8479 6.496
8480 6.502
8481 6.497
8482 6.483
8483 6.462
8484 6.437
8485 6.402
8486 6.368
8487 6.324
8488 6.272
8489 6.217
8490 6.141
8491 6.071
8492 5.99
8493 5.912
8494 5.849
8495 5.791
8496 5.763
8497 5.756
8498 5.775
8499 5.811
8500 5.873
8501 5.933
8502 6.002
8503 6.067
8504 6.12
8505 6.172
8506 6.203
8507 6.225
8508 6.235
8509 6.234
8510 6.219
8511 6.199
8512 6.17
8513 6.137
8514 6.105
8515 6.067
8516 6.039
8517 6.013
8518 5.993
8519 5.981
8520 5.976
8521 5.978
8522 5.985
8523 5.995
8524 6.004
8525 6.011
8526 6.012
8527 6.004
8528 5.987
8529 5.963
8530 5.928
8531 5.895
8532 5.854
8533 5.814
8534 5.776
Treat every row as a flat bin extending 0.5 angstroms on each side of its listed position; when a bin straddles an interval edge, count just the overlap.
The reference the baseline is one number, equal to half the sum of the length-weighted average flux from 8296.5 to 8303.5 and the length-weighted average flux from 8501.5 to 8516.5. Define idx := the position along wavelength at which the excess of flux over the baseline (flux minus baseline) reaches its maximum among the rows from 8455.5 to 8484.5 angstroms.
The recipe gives 8480 angstroms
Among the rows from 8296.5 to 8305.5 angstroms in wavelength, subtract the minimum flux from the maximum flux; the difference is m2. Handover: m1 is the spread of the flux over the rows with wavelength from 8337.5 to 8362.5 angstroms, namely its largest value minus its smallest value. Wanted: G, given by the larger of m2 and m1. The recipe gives 0.26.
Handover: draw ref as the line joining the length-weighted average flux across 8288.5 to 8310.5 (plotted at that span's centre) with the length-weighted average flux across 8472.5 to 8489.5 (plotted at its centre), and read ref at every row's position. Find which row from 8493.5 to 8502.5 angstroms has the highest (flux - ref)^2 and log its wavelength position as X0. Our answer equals 8497 angstroms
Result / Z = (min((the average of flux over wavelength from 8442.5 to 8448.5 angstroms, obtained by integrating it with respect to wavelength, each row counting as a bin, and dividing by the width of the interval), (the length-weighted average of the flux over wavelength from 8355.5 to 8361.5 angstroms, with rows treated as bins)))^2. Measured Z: 43.0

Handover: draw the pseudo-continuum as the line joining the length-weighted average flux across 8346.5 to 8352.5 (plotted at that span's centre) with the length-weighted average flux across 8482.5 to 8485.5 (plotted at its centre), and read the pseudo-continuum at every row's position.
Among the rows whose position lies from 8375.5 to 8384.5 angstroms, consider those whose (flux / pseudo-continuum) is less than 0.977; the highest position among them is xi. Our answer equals 8384 angstroms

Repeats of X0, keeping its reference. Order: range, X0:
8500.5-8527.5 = 8501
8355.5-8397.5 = 8370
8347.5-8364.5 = 8364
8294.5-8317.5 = 8315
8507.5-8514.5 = 8514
